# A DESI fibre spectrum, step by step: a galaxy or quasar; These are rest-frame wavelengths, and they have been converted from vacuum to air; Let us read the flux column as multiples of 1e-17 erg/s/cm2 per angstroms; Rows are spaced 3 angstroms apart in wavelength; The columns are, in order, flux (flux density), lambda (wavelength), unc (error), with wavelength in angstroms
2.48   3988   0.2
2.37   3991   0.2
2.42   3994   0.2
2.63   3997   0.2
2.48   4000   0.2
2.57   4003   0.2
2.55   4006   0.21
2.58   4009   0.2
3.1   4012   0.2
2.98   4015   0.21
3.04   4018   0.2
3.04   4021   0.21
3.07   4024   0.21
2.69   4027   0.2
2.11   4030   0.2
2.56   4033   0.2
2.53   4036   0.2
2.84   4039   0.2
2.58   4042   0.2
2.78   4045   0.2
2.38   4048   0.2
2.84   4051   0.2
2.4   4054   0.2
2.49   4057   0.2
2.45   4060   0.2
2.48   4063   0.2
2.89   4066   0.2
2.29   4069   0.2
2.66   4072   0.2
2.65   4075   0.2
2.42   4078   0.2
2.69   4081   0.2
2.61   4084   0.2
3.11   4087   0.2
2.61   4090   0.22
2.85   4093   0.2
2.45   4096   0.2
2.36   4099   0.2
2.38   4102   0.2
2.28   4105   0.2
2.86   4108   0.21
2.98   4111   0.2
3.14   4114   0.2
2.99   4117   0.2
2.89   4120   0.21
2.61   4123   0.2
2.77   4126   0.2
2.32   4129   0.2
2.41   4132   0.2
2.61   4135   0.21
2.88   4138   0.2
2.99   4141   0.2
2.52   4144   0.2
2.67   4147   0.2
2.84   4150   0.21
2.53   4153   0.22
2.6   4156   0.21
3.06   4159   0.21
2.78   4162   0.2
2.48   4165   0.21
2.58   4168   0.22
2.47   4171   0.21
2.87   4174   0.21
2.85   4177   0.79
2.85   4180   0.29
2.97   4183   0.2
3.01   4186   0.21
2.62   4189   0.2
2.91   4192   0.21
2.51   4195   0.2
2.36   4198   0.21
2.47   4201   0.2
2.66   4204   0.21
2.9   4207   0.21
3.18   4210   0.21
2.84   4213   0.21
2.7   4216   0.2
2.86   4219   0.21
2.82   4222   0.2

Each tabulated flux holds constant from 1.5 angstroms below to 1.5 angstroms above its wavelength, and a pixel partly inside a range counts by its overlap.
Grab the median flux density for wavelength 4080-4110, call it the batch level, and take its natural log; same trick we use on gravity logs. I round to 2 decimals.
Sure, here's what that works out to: 0.96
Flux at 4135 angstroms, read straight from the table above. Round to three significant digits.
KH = 2.61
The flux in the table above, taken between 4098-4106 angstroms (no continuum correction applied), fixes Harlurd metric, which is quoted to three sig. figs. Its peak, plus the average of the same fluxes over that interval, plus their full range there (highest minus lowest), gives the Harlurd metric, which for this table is 4.82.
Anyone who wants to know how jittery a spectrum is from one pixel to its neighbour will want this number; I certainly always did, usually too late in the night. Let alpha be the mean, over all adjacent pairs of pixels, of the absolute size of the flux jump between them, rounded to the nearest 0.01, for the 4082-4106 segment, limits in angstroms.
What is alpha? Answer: 0.26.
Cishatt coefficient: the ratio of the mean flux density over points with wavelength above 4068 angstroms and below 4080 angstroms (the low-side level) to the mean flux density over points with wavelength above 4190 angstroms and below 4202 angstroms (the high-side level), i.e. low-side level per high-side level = 0.98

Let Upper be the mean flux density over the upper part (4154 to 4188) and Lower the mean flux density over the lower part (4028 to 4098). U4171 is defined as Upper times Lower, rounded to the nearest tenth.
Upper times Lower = 7.2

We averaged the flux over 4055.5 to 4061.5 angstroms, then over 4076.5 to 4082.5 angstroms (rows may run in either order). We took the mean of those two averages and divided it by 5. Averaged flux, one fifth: 0.50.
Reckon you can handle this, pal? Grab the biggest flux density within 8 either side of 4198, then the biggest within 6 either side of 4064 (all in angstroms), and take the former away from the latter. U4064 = -0.02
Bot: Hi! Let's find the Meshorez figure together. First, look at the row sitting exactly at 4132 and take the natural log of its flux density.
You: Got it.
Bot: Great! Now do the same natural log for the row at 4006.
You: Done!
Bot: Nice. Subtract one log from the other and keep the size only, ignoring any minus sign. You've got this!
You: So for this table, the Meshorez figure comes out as 0.06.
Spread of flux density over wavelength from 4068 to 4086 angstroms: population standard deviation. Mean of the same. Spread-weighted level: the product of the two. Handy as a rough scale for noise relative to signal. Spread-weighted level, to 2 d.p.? 0.38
